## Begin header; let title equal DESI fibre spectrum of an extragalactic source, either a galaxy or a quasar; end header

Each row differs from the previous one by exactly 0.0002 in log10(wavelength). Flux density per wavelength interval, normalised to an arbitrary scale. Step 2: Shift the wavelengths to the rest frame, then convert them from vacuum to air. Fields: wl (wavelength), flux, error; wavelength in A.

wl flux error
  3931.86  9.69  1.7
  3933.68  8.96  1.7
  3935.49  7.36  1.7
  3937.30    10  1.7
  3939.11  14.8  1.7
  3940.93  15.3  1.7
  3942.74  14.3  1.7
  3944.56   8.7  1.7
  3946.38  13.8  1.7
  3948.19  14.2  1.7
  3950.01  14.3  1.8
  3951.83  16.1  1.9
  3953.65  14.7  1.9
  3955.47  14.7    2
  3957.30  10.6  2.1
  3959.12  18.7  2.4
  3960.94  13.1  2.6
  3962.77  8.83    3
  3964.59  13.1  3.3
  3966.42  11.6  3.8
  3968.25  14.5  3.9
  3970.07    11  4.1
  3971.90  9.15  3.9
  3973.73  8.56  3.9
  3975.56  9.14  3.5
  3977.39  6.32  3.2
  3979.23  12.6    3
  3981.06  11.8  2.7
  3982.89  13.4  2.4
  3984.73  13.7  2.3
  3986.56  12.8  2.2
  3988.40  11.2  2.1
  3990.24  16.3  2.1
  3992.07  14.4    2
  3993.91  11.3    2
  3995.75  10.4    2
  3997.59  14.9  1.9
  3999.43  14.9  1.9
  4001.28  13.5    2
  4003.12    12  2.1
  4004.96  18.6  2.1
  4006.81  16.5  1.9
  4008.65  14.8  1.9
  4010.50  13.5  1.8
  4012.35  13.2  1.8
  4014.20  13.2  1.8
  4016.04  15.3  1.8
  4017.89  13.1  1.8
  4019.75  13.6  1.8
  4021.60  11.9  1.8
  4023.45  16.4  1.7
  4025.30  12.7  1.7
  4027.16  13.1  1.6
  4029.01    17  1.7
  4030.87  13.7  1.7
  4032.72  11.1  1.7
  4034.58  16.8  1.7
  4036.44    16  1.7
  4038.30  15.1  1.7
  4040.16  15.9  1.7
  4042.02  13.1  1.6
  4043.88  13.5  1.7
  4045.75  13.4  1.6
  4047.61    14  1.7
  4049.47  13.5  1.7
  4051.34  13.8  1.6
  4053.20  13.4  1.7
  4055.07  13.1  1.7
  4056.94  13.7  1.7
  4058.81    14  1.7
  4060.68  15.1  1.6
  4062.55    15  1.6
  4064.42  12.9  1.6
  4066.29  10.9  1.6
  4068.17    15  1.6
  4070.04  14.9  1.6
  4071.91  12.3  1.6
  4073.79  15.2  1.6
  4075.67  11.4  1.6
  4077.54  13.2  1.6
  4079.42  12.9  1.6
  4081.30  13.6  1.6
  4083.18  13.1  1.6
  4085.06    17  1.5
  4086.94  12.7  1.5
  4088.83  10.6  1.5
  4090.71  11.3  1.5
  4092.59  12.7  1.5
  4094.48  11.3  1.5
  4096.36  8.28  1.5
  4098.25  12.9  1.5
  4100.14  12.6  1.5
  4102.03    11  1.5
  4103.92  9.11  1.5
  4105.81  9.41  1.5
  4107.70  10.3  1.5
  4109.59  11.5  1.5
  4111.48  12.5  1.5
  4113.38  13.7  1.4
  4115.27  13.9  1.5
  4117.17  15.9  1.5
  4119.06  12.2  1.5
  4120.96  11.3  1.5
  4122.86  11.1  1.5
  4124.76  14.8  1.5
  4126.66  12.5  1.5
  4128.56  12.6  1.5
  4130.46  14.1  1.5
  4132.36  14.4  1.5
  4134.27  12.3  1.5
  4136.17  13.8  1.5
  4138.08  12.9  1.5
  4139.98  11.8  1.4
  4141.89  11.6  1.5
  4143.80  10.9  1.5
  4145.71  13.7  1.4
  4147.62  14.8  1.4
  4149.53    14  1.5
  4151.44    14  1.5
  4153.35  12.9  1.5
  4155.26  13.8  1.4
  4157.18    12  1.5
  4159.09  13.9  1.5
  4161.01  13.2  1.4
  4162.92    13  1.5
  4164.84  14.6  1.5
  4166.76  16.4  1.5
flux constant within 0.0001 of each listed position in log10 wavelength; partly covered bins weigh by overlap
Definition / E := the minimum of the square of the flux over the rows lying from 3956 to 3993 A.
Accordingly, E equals 40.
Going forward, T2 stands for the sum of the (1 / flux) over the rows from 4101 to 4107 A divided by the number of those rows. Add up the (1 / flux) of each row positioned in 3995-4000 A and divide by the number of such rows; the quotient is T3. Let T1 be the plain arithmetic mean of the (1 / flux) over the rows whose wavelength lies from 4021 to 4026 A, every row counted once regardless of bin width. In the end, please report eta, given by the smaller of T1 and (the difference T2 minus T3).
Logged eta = 0.026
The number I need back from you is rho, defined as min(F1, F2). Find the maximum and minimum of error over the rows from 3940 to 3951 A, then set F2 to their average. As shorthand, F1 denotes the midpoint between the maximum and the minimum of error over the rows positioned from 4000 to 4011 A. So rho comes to 1.750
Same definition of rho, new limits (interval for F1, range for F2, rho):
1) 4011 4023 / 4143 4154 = 1.450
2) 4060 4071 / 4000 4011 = 1.600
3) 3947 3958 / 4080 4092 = 1.550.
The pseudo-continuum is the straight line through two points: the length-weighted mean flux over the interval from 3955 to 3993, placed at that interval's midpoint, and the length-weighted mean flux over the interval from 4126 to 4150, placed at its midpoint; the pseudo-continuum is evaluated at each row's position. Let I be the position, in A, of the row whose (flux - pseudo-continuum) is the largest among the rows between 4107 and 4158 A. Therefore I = 4117.17 A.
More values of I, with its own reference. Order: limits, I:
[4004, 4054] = 4004.96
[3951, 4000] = 3959.12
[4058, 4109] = 4085.06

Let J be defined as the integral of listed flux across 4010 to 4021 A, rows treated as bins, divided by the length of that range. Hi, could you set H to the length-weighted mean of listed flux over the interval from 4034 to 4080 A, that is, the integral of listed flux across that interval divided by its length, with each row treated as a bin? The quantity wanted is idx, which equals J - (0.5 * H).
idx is 6.6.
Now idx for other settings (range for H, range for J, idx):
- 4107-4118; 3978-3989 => 5.9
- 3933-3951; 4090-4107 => 4.8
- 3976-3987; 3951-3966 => 7.8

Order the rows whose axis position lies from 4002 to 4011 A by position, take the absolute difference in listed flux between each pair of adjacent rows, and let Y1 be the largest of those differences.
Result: 6.6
